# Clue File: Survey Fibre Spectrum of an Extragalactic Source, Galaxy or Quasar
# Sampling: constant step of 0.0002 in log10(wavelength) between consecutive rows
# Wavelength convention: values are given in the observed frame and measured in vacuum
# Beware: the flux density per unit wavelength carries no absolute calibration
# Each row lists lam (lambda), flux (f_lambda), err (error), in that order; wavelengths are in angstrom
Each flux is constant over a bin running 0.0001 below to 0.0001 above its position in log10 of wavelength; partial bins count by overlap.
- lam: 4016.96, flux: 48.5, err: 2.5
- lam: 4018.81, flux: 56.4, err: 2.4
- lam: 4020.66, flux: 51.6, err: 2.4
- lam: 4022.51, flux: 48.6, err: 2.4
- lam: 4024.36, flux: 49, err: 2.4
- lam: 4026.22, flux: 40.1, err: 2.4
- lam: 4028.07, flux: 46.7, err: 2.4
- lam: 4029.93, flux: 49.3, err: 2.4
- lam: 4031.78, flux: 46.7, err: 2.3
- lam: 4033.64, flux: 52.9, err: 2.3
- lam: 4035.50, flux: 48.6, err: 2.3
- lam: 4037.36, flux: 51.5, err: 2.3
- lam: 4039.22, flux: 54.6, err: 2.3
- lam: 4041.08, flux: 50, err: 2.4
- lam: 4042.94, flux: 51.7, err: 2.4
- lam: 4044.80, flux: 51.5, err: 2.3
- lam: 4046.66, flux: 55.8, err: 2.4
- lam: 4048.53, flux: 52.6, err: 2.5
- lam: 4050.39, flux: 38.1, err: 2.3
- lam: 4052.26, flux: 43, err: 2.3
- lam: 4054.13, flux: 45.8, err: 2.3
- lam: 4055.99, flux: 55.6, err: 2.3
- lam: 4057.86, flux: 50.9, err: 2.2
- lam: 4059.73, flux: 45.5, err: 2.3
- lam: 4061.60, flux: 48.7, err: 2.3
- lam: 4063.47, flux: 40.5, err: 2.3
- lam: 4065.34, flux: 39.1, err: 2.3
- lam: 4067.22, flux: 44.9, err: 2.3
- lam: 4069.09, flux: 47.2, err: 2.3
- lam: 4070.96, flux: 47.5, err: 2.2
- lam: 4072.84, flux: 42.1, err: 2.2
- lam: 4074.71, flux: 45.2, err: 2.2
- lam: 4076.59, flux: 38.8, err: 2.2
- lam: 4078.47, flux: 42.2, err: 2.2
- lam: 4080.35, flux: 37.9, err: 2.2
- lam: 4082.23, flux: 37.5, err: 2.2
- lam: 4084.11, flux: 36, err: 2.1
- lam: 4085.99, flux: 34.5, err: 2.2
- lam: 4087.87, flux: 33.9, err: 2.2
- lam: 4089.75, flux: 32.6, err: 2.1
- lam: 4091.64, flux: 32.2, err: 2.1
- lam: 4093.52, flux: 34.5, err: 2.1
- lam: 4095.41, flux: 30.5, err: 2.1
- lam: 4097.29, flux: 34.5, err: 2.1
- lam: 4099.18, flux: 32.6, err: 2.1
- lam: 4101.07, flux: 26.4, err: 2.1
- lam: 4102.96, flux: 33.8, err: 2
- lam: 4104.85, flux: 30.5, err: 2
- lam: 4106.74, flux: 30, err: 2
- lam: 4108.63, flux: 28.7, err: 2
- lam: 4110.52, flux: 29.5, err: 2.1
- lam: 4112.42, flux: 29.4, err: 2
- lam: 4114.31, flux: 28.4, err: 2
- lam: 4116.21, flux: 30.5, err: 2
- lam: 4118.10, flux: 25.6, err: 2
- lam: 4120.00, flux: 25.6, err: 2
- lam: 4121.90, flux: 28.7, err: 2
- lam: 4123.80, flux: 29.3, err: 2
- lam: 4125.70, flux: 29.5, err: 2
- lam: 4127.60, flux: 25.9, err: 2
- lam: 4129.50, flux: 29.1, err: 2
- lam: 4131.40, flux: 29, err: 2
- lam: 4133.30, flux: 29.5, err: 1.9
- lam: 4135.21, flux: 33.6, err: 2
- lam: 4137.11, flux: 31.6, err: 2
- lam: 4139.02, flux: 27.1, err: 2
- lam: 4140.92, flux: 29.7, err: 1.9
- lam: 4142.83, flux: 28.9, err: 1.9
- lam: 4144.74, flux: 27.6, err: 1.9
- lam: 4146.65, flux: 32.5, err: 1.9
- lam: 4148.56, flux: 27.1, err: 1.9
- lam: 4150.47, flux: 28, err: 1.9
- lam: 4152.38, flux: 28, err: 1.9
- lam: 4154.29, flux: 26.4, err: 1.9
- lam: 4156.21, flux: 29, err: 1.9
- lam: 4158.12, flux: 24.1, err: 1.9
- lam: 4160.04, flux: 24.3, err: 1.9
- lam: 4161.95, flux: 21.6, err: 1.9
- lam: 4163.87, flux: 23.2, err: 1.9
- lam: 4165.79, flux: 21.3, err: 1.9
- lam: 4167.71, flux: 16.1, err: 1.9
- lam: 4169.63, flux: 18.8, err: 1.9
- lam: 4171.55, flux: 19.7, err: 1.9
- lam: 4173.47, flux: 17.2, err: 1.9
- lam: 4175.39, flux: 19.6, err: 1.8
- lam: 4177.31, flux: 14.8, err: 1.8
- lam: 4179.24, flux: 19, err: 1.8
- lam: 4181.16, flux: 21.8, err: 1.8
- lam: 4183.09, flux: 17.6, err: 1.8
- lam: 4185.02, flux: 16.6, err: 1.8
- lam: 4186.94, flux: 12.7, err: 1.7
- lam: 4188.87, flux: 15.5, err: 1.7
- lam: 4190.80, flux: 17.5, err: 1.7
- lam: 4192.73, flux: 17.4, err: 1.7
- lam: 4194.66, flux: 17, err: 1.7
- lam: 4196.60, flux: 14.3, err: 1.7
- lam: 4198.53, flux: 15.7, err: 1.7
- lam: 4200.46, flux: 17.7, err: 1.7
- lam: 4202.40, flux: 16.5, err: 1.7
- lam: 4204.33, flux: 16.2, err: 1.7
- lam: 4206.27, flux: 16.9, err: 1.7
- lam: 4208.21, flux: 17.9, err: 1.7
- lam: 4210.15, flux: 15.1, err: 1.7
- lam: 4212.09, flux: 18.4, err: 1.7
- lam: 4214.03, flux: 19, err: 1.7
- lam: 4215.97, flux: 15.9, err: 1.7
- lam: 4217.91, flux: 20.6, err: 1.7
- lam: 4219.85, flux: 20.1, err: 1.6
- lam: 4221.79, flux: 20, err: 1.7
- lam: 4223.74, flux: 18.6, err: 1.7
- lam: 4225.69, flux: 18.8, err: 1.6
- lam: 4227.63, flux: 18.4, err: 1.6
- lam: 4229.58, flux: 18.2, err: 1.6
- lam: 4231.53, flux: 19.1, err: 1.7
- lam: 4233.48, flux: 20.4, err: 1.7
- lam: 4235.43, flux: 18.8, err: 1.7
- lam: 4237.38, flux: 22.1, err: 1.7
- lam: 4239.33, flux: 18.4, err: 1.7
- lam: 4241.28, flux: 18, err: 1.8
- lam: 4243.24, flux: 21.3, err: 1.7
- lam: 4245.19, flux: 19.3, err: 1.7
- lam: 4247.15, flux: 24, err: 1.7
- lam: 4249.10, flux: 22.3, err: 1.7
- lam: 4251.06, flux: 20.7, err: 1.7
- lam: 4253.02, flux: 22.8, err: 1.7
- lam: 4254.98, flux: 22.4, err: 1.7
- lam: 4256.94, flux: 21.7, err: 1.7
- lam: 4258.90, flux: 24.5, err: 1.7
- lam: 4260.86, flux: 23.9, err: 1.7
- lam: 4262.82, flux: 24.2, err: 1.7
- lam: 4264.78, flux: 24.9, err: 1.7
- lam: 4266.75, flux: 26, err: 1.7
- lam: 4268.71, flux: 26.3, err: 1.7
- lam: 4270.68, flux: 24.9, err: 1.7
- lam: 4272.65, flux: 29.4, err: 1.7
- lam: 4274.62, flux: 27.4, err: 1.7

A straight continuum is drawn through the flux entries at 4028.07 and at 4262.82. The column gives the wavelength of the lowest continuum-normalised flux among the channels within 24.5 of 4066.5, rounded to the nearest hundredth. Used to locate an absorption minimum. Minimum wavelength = 4089.75 angstrom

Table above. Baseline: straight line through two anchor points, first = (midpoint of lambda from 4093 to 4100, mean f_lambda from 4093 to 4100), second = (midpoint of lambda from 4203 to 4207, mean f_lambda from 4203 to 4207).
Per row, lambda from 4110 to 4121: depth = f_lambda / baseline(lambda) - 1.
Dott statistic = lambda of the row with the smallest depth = 4118.10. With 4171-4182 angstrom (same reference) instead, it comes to 4177.31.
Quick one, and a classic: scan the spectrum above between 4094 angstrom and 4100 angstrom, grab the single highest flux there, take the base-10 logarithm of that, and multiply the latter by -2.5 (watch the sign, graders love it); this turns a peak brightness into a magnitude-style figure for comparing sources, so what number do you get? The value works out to -3.8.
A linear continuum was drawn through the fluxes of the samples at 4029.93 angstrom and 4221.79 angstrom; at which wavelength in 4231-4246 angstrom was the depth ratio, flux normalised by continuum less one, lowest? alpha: 4231.53 angstrom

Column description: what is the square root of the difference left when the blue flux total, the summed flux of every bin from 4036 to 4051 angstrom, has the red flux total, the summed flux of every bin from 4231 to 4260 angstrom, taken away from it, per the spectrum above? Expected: 9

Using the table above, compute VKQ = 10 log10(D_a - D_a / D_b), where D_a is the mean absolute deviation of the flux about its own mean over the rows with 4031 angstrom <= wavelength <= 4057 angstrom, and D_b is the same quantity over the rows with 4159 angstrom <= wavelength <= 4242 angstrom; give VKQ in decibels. 2.5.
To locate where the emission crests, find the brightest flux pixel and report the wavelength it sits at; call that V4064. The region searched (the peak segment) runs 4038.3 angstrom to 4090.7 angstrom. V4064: 4046.66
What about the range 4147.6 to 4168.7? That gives 4156.21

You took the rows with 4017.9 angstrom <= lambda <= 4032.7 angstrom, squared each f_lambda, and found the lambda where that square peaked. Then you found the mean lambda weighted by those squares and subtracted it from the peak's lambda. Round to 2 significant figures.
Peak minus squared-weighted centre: -6.0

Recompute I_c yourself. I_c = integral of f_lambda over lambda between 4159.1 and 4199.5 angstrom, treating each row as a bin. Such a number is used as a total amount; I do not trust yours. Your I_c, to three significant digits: 734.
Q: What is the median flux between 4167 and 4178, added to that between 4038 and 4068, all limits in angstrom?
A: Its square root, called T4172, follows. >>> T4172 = 8.2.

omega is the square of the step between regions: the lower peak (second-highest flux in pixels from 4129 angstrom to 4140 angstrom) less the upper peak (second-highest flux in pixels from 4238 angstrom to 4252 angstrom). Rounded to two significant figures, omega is 86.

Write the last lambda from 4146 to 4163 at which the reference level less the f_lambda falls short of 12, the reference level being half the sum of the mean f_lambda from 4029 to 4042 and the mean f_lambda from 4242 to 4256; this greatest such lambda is 4160.04 angstrom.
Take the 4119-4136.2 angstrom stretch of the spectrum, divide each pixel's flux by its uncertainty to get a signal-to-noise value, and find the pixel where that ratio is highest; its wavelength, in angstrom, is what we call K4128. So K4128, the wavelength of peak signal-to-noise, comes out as 4135.21 angstrom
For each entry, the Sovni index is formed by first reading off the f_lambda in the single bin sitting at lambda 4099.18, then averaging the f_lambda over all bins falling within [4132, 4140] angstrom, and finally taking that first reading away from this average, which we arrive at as -2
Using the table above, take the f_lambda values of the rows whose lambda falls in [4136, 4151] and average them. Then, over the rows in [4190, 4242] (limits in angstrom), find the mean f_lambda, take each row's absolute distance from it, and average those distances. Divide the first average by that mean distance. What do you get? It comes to 21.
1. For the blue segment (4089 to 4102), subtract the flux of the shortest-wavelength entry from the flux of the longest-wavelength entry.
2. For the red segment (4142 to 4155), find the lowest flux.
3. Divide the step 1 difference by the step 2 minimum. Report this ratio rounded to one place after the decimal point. -0.2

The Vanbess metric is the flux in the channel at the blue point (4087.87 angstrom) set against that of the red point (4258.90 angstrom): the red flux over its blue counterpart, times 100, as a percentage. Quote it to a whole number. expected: 72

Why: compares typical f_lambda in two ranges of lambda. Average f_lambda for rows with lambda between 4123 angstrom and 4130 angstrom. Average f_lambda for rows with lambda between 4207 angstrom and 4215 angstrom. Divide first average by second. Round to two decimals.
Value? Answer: 1.62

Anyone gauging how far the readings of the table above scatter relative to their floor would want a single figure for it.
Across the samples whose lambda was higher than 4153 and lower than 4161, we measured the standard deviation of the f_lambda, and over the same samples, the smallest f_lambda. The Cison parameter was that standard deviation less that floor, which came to -22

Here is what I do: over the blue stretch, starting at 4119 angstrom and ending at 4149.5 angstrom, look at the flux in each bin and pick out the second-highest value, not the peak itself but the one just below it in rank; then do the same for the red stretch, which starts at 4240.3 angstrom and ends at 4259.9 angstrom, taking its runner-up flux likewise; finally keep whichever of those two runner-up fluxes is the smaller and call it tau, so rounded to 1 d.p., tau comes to 24.0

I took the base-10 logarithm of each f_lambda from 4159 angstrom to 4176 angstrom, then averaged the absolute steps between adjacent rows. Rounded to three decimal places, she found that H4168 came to 0.056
